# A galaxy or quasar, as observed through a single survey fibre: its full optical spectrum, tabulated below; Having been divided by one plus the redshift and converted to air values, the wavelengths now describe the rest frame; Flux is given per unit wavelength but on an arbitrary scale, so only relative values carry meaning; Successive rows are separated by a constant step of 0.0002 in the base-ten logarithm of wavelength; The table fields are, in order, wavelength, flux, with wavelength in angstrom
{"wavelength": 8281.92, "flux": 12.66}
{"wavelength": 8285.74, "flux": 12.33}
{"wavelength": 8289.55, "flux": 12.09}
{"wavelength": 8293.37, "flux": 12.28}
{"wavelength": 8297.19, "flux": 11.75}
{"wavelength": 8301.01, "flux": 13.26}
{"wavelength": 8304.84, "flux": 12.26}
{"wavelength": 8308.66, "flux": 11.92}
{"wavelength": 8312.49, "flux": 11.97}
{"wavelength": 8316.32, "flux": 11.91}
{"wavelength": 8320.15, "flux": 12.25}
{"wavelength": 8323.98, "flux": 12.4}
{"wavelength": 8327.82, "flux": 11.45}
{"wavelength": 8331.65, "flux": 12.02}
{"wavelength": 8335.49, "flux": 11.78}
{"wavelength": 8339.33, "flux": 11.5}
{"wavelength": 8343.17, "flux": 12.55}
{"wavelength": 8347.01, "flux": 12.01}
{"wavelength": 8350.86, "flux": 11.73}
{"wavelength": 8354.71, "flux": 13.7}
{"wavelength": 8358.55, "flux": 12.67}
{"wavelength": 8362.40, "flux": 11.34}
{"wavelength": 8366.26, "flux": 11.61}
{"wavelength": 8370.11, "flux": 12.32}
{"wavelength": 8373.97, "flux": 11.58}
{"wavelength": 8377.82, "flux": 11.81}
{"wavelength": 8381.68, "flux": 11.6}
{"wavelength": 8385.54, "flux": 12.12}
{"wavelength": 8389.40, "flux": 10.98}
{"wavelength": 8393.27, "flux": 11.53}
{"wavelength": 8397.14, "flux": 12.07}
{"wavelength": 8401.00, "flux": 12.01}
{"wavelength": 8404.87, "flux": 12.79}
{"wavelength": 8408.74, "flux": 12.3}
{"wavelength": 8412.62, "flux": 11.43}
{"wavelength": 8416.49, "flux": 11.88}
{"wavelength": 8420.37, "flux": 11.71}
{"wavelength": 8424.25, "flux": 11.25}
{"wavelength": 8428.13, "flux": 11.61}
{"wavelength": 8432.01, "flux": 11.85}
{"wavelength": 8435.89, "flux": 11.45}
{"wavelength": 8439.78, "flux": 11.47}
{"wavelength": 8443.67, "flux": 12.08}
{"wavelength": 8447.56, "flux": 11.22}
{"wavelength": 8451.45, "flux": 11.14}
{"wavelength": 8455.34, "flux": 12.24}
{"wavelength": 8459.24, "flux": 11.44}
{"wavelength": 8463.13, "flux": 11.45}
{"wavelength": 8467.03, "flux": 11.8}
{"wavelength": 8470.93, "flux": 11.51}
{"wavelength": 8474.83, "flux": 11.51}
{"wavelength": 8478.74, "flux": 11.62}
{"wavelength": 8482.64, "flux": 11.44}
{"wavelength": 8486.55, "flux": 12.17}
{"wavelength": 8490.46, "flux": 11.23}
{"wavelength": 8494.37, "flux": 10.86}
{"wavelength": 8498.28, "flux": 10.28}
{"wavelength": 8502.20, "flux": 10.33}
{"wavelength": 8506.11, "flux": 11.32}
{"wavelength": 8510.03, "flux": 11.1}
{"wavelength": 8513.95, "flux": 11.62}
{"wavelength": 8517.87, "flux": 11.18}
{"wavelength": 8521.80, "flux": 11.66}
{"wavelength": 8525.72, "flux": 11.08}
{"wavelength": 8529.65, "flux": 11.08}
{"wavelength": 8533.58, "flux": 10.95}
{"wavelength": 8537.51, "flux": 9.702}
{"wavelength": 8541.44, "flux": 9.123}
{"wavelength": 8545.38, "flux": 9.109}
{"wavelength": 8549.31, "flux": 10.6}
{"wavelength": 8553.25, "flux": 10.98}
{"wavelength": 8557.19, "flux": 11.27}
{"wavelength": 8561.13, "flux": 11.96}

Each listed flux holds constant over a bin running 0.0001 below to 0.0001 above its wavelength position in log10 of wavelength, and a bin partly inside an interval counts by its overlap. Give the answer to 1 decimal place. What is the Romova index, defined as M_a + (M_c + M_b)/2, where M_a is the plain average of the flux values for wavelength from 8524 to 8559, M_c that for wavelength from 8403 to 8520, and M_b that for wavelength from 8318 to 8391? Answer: 22.2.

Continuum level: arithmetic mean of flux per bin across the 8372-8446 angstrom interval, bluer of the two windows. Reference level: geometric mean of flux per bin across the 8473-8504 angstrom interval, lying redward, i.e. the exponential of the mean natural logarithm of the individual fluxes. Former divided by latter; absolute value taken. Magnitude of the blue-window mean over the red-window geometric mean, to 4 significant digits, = 1.054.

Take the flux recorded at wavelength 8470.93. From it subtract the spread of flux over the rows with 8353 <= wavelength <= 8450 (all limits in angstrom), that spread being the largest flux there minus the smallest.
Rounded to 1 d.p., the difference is 8.8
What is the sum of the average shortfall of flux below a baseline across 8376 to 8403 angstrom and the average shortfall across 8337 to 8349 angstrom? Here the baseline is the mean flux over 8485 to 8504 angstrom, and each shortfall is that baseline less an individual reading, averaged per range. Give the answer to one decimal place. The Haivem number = -1.8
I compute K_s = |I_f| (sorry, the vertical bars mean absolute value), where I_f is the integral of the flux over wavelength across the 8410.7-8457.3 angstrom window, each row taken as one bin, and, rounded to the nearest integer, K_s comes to 541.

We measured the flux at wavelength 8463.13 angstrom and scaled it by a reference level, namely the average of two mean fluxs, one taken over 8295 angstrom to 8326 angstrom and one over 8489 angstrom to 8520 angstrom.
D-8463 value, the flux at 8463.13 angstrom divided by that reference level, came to 0.987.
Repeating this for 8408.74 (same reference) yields 1.060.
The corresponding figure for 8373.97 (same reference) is 0.998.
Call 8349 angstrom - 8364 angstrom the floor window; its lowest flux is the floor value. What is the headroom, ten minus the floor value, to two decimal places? -1.34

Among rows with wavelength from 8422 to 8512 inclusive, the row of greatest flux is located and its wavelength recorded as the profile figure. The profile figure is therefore 8455.34 angstrom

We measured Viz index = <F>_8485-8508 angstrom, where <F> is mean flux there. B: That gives 11.0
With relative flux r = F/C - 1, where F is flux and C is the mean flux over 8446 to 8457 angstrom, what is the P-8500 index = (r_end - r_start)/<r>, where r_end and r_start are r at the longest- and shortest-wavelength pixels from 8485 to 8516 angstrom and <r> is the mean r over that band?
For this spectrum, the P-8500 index 1.3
